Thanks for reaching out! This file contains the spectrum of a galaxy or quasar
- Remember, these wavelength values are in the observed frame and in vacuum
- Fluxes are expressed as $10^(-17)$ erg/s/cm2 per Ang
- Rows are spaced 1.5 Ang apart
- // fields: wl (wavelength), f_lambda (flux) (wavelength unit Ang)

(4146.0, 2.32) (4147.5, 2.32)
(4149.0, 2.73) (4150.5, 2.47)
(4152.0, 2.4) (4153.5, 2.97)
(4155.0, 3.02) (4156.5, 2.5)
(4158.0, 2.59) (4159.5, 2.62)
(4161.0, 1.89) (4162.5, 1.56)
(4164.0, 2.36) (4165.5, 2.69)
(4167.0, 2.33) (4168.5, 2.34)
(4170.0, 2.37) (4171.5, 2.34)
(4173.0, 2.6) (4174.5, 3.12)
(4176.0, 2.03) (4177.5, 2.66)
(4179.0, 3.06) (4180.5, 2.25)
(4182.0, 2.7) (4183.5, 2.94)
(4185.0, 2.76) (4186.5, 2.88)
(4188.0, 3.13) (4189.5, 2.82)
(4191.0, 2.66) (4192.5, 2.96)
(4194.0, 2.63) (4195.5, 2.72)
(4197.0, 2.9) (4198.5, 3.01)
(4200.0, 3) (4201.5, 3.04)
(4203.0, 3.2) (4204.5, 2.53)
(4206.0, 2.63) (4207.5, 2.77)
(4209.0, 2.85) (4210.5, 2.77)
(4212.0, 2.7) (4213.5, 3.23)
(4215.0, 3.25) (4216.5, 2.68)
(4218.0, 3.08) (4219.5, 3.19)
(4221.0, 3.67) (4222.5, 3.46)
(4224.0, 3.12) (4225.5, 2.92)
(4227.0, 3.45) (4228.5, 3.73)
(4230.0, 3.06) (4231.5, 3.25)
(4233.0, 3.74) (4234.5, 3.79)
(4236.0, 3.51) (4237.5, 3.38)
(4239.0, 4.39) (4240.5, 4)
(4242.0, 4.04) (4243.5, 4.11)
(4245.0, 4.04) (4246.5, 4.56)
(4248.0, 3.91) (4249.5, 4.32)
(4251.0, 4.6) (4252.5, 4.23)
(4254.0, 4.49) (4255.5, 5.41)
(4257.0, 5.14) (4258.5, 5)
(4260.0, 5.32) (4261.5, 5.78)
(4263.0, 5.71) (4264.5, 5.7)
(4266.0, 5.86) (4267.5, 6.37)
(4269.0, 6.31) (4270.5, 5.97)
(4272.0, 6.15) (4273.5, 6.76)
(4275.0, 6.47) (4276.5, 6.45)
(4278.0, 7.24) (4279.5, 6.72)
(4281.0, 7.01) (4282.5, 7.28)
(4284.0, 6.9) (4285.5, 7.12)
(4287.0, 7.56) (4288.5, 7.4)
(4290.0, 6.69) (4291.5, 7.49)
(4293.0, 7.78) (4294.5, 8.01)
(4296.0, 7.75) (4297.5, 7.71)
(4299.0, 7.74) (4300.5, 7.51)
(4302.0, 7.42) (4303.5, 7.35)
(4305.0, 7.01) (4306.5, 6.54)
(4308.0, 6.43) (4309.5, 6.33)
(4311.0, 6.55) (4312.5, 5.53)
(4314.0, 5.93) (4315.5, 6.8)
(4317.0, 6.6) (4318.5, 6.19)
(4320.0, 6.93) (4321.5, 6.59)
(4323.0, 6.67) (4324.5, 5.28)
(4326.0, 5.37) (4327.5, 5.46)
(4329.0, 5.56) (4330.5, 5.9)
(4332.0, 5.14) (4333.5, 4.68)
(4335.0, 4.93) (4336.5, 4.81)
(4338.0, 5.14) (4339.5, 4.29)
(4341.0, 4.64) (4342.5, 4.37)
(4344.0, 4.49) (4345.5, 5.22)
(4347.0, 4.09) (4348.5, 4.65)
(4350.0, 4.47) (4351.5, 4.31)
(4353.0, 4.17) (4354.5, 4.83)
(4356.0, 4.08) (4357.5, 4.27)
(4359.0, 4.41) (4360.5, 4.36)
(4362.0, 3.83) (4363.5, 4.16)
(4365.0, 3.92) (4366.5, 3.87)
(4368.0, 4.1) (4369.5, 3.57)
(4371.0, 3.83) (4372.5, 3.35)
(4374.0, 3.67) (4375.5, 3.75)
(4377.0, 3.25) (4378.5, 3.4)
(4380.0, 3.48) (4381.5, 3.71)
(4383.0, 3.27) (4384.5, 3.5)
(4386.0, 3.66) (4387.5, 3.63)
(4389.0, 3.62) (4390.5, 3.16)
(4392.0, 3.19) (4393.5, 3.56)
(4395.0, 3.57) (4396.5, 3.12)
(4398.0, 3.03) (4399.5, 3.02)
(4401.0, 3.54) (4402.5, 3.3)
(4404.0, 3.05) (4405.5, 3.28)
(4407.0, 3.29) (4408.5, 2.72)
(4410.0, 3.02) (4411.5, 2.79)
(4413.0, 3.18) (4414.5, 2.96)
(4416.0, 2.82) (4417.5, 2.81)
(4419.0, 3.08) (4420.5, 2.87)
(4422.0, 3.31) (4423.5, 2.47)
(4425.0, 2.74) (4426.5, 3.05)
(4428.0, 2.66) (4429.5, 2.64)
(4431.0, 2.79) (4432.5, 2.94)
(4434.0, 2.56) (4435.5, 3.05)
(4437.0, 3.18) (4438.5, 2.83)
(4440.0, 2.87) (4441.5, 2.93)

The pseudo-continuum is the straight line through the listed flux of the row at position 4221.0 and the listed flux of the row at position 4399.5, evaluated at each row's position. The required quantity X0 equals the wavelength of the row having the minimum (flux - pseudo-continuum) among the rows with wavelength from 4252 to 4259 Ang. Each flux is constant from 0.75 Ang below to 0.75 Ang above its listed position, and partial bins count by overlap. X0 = 4252.5 Ang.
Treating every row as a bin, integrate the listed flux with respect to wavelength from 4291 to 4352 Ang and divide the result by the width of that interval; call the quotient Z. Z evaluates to 6.0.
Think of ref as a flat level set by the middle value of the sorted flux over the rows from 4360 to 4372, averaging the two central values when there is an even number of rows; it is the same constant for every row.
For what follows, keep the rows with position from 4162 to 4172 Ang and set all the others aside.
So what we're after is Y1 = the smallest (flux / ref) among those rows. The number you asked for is 0.40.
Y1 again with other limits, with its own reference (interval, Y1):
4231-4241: 0.83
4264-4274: 1.46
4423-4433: 0.63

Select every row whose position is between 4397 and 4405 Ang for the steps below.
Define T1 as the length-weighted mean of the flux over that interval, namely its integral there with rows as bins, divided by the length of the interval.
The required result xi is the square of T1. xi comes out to 10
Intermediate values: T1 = 3.2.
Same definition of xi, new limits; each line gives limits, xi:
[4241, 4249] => 17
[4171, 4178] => 7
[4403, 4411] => 9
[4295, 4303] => 58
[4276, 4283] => 48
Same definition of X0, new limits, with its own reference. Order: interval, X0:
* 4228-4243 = 4230.0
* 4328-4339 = 4333.5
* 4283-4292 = 4290.0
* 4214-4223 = 4216.5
